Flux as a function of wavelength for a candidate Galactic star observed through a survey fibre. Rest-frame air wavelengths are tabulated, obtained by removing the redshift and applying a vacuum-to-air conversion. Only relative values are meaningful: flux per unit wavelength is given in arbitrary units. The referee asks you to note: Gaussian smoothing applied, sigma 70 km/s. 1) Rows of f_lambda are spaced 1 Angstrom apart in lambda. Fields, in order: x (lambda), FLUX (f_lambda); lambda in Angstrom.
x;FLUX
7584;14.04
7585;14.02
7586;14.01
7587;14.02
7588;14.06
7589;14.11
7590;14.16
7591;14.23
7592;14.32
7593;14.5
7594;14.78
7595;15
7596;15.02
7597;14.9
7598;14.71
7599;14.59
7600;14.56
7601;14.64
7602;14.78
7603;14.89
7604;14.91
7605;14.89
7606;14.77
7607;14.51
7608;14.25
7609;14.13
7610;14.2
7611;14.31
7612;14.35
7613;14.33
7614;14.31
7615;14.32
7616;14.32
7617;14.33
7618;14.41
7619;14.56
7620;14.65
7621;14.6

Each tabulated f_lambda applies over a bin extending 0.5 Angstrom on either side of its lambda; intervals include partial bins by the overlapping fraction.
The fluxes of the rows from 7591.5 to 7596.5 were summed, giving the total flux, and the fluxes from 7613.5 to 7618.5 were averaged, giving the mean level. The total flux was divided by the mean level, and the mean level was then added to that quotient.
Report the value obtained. 19.47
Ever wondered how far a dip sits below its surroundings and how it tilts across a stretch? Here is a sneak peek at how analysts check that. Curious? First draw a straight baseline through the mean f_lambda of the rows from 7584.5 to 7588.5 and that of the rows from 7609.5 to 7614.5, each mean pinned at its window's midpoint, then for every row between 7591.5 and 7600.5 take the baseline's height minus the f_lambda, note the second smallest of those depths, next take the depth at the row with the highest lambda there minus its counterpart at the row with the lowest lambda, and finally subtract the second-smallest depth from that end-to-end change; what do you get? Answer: 0.73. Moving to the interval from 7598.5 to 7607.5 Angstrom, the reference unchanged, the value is 0.85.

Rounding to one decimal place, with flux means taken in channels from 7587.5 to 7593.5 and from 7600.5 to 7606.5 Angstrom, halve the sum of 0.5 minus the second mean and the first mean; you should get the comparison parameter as 0.0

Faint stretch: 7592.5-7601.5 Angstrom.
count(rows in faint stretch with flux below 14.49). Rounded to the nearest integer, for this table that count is 0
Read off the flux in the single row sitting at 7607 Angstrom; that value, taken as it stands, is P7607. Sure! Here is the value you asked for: 14.51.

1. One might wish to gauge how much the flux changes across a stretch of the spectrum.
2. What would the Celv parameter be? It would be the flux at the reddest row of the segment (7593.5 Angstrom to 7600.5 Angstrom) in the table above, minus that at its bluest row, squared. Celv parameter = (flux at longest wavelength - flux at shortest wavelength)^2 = 0.05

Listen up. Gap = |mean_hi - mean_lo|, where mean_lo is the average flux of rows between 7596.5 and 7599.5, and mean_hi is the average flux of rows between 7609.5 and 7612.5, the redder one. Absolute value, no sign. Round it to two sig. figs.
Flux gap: 0.45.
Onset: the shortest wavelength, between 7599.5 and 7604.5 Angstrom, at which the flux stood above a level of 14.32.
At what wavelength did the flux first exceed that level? 7600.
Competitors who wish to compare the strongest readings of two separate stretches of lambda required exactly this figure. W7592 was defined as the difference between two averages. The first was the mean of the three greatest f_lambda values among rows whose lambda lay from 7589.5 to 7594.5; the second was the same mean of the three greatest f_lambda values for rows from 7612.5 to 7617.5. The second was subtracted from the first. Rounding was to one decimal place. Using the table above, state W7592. 0.2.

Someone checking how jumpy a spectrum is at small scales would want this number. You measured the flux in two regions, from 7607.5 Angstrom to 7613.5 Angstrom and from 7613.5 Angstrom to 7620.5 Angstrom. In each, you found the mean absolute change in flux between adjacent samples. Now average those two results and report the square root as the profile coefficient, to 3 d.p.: 0.254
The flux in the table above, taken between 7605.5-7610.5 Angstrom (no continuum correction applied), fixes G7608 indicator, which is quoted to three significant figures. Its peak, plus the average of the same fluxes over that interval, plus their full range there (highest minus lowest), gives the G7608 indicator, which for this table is 29.8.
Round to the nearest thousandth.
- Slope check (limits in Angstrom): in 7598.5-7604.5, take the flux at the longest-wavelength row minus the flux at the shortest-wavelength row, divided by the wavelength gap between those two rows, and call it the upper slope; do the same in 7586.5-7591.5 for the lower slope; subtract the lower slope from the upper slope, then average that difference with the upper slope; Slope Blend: 0.038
